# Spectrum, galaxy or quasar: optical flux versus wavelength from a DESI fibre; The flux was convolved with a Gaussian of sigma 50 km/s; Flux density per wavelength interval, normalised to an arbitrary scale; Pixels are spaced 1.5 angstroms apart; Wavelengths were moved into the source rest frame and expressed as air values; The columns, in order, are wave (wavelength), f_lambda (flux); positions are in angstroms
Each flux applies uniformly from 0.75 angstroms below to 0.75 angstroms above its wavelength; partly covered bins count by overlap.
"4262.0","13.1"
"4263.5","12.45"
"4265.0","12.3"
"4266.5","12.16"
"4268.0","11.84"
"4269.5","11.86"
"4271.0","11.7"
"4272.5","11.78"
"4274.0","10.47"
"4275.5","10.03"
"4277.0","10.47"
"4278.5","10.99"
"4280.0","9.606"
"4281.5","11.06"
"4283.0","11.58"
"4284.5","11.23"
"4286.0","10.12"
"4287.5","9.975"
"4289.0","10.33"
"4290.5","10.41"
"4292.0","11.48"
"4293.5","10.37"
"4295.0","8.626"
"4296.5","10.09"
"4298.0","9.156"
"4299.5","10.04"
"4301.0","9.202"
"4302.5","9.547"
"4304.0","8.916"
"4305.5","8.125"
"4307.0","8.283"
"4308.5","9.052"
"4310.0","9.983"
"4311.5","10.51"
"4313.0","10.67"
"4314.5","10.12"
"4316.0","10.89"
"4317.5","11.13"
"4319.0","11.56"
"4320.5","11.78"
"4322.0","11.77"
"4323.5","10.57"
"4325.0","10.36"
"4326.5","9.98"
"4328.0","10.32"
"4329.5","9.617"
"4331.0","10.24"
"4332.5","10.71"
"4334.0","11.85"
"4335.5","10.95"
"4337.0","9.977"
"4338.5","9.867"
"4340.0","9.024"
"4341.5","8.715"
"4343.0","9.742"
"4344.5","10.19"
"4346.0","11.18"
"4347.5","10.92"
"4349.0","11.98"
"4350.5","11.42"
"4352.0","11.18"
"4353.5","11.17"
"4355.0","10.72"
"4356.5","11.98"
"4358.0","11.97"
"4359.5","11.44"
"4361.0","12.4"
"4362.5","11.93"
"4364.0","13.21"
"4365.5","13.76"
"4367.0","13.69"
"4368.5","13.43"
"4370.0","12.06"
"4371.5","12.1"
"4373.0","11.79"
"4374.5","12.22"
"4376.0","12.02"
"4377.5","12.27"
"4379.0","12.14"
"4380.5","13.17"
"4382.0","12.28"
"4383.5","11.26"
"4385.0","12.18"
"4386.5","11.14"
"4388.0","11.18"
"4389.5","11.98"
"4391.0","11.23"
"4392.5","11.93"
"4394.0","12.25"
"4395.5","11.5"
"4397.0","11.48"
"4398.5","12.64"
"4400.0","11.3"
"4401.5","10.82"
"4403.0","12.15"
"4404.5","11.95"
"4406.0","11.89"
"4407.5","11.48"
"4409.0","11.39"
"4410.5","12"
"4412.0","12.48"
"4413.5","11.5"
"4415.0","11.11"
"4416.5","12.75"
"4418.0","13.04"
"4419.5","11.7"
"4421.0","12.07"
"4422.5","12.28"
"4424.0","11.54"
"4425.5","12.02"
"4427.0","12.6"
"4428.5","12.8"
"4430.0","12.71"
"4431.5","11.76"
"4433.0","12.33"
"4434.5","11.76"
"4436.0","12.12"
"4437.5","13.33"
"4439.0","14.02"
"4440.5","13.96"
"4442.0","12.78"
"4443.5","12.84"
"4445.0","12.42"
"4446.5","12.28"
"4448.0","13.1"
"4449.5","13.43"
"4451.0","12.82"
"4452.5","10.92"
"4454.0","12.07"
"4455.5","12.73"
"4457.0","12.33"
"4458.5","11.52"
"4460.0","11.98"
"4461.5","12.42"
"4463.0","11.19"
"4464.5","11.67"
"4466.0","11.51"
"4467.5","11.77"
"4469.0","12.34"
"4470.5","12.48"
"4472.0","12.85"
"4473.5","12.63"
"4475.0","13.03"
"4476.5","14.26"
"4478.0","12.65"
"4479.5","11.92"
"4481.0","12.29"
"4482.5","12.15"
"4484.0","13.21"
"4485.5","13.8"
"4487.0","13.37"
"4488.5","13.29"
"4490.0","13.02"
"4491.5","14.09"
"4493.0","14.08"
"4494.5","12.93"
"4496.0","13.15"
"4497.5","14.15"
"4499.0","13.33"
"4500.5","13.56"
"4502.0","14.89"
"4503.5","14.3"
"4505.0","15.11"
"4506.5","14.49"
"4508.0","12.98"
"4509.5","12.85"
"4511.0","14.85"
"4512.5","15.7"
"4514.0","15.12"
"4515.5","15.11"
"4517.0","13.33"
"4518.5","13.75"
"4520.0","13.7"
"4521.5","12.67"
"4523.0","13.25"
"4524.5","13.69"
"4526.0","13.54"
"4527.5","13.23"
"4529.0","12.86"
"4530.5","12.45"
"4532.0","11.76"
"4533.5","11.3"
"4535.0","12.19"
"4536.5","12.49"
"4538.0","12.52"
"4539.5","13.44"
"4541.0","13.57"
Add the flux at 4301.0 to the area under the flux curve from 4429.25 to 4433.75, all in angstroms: 64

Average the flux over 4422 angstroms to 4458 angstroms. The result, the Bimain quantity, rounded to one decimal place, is 12.5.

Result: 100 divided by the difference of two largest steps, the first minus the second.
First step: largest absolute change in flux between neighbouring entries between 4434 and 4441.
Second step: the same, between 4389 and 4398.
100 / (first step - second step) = 217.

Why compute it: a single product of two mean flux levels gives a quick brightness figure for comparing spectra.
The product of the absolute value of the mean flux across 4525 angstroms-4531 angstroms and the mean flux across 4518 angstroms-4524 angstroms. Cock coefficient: 174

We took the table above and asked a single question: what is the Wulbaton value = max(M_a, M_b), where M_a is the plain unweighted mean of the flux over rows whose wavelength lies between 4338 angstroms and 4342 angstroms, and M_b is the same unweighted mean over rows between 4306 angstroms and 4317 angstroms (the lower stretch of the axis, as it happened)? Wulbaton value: 9.9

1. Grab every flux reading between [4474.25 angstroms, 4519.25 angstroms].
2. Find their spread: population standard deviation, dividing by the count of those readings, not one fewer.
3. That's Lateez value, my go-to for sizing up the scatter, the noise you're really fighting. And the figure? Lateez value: 0.95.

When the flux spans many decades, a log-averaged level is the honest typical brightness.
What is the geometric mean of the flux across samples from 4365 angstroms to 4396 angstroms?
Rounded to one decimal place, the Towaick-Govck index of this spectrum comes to 12.1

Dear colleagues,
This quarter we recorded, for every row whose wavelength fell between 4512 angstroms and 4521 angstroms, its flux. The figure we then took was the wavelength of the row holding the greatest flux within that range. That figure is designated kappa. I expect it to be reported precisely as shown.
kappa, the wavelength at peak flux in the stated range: 4512.5 angstroms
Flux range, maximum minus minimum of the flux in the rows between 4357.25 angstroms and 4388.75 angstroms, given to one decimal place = 2.6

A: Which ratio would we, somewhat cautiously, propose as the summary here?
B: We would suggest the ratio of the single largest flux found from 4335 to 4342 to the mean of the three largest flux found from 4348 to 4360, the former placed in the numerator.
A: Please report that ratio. 0.91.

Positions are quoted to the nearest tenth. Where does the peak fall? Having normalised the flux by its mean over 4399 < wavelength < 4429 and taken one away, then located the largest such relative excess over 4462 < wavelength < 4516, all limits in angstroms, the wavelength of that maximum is 4512.5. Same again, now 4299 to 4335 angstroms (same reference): 4334.0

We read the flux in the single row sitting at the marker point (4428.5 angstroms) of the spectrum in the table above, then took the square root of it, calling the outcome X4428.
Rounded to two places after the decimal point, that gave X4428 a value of 3.58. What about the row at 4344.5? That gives 3.19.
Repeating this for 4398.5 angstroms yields 3.56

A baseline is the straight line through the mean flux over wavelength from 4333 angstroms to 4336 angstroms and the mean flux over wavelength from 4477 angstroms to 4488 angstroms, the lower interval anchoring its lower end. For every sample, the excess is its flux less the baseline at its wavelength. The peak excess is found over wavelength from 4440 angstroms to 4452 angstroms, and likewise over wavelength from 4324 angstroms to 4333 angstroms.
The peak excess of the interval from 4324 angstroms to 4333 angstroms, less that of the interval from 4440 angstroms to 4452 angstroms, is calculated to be -2.2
